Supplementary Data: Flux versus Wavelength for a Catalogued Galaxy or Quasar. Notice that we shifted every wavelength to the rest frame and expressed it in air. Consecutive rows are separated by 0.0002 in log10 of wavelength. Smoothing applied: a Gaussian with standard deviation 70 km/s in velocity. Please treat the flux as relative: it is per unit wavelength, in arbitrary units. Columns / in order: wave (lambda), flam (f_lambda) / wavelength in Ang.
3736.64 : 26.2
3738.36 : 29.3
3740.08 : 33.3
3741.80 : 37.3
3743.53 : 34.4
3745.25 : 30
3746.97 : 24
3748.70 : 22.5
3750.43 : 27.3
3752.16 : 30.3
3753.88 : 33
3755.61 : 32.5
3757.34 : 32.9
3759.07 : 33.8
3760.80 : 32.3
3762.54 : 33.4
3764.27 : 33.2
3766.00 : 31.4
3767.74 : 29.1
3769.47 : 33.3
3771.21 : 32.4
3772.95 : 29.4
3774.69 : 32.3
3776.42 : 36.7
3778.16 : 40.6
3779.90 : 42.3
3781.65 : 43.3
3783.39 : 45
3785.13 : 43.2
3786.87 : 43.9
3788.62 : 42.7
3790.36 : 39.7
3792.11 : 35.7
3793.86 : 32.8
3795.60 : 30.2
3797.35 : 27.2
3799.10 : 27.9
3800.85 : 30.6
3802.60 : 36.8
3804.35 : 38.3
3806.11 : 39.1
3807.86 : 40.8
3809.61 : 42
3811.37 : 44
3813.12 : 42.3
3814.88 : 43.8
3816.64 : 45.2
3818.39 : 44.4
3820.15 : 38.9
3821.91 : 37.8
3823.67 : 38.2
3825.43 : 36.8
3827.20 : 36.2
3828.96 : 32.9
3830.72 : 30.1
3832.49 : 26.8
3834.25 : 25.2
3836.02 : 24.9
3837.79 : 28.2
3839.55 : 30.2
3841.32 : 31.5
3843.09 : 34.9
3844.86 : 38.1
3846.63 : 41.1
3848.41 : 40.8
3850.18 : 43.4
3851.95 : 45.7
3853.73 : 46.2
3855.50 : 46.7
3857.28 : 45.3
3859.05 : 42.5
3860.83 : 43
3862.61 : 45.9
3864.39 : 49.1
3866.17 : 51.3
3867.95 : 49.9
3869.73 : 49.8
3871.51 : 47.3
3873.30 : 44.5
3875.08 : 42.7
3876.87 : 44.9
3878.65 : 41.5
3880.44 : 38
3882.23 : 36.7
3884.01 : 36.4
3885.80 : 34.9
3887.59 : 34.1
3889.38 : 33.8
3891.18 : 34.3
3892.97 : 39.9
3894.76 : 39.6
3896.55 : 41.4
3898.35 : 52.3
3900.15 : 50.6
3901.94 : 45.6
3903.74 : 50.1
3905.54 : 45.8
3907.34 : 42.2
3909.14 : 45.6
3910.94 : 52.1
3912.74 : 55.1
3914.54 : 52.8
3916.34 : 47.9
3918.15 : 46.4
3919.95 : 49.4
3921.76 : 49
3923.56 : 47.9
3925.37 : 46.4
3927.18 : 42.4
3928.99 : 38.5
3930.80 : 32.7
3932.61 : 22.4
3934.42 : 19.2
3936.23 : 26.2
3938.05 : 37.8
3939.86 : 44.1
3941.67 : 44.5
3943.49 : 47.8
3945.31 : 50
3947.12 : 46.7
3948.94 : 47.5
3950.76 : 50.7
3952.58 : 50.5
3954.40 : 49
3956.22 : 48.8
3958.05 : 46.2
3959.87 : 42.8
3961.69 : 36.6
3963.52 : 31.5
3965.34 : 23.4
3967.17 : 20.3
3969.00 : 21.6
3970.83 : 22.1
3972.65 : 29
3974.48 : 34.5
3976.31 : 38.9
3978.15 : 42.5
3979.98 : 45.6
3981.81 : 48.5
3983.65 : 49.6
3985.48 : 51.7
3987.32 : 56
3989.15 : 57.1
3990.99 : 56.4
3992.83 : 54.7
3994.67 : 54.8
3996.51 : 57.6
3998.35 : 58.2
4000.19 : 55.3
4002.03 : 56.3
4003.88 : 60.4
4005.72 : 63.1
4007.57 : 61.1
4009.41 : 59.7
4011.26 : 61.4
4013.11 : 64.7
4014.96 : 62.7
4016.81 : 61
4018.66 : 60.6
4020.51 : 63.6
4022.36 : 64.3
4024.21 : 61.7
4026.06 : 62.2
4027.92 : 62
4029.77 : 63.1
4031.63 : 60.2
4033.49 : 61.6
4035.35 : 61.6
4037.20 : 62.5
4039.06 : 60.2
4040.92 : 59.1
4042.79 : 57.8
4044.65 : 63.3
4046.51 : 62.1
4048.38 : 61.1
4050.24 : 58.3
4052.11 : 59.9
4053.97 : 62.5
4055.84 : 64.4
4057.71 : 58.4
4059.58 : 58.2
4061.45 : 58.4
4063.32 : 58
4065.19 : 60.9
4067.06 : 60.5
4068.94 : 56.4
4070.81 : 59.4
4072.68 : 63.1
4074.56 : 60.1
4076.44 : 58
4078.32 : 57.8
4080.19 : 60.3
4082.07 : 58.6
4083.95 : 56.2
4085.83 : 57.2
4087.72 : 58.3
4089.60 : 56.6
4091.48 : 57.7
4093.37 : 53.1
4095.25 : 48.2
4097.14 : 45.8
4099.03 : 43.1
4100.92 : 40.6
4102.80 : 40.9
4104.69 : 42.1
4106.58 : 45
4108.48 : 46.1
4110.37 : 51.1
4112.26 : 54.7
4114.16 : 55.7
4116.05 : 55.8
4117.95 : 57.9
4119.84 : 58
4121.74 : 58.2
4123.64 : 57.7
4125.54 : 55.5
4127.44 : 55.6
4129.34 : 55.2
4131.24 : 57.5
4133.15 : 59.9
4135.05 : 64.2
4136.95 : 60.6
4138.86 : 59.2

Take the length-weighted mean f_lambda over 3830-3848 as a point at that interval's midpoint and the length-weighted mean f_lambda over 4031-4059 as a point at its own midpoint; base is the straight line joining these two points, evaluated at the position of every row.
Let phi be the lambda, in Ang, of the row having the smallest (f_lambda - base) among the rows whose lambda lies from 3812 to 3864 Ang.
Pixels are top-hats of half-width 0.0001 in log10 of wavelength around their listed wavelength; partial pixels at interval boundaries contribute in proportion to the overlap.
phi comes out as 3836.02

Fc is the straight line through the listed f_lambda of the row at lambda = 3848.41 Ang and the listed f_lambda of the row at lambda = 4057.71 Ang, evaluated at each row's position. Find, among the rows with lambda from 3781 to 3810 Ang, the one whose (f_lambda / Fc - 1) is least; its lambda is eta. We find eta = 3797.35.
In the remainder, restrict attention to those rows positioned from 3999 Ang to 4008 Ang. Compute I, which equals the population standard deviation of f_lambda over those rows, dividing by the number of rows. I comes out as 3.0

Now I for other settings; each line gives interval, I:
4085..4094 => 1.8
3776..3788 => 2.6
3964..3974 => 3.0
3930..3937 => 5.0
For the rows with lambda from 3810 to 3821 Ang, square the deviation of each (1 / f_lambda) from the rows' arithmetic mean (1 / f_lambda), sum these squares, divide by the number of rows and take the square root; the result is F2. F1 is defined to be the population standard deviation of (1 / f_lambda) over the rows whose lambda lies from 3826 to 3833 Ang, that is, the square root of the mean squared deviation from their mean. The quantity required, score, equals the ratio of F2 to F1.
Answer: 0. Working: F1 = 0.0036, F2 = 0.0012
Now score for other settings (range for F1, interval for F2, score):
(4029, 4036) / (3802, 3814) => 5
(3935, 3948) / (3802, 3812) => 0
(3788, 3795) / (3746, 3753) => 2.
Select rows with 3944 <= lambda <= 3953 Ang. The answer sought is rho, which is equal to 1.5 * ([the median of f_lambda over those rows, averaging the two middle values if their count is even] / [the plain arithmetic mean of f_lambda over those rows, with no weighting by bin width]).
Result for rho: 1.528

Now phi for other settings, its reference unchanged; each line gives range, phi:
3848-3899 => 3889.38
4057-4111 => 4100.92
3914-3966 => 3965.34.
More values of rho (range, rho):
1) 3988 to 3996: 1.496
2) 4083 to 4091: 1.495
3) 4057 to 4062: 1.502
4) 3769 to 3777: 1.481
